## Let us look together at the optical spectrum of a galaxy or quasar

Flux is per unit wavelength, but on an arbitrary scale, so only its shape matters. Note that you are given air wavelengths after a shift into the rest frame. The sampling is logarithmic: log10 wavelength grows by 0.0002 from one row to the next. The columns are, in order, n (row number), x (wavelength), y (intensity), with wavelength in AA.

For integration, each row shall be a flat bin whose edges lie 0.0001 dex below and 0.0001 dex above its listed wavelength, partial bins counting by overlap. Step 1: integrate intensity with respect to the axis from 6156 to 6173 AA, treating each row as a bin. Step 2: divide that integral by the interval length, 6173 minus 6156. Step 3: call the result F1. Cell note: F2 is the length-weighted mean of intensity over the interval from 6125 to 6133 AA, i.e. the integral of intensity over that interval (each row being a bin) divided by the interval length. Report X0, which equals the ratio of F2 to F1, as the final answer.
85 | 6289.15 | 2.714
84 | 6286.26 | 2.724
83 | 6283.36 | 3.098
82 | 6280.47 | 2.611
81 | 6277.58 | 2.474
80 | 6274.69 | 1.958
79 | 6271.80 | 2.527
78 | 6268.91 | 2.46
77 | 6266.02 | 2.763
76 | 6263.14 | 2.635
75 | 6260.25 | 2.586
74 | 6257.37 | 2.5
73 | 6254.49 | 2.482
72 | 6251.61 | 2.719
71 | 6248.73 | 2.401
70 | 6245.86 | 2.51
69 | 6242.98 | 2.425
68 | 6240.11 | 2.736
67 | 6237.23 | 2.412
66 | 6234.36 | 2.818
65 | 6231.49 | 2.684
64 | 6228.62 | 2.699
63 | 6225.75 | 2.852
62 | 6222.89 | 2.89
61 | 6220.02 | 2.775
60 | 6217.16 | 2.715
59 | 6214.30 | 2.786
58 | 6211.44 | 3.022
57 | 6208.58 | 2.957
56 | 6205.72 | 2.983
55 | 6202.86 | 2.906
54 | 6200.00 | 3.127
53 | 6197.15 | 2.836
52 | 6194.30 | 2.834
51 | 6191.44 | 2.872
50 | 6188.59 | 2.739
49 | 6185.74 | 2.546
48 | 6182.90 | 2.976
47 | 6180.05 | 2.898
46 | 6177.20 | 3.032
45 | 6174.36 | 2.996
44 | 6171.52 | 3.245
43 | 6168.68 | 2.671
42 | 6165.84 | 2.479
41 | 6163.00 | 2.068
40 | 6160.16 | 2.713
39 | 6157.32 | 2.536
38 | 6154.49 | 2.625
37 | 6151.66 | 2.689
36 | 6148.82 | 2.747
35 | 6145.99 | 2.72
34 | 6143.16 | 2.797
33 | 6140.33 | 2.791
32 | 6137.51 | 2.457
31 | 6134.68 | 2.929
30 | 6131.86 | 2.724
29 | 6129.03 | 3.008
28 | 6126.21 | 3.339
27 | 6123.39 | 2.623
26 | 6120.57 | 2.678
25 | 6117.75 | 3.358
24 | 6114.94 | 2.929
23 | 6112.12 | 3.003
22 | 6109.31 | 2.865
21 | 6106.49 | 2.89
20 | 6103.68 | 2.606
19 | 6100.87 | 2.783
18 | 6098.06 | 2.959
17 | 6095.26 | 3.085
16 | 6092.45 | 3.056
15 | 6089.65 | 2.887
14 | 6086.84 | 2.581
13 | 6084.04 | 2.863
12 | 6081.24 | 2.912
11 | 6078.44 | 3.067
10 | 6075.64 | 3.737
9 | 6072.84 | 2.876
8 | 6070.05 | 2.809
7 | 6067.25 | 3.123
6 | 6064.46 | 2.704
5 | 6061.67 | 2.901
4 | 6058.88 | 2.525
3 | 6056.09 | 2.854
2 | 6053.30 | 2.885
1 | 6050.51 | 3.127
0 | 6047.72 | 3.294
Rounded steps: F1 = 2.6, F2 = 3.02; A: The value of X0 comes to 1.15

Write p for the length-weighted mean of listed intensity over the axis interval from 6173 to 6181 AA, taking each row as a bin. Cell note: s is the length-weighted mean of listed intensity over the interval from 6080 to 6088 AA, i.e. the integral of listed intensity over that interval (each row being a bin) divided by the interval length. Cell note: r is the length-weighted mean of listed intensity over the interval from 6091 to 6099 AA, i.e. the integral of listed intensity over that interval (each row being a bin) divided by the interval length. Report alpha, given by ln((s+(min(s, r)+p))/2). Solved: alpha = 1.45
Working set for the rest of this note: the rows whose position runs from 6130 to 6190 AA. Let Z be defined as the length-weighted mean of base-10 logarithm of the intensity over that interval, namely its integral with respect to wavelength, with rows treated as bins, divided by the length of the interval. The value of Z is 0.435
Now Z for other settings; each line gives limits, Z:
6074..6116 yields 0.468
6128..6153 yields 0.440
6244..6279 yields 0.397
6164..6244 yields 0.449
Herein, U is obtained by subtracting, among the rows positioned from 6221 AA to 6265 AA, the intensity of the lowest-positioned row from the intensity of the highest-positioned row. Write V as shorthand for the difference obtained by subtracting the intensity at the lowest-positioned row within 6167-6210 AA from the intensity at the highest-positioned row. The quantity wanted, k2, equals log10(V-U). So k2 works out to -0.27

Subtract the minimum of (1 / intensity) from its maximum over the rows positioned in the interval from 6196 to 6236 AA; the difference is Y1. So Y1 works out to 0.053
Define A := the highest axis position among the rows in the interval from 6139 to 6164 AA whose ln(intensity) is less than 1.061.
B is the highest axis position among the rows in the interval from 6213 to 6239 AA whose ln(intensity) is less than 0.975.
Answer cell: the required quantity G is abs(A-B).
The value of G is 74.2 AA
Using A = 6163.00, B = 6237.23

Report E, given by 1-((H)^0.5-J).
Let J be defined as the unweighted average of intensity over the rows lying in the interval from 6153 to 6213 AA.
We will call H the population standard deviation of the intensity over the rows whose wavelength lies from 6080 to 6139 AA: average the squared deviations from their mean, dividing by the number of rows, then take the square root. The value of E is 3.34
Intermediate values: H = 0.22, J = 2.81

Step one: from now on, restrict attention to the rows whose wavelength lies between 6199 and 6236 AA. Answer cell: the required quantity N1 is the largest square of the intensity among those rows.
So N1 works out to 9.8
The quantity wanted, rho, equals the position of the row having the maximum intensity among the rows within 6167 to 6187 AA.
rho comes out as 6171.52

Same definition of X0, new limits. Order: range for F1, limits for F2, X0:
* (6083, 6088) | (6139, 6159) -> 0.99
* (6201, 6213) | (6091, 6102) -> 1.00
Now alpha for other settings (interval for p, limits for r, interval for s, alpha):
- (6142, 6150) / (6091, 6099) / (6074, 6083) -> 1.50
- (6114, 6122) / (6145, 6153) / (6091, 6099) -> 1.48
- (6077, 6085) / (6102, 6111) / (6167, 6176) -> 1.47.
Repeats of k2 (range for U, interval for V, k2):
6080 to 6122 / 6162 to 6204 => 0.03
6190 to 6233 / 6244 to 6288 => -0.40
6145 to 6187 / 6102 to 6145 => -0.44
